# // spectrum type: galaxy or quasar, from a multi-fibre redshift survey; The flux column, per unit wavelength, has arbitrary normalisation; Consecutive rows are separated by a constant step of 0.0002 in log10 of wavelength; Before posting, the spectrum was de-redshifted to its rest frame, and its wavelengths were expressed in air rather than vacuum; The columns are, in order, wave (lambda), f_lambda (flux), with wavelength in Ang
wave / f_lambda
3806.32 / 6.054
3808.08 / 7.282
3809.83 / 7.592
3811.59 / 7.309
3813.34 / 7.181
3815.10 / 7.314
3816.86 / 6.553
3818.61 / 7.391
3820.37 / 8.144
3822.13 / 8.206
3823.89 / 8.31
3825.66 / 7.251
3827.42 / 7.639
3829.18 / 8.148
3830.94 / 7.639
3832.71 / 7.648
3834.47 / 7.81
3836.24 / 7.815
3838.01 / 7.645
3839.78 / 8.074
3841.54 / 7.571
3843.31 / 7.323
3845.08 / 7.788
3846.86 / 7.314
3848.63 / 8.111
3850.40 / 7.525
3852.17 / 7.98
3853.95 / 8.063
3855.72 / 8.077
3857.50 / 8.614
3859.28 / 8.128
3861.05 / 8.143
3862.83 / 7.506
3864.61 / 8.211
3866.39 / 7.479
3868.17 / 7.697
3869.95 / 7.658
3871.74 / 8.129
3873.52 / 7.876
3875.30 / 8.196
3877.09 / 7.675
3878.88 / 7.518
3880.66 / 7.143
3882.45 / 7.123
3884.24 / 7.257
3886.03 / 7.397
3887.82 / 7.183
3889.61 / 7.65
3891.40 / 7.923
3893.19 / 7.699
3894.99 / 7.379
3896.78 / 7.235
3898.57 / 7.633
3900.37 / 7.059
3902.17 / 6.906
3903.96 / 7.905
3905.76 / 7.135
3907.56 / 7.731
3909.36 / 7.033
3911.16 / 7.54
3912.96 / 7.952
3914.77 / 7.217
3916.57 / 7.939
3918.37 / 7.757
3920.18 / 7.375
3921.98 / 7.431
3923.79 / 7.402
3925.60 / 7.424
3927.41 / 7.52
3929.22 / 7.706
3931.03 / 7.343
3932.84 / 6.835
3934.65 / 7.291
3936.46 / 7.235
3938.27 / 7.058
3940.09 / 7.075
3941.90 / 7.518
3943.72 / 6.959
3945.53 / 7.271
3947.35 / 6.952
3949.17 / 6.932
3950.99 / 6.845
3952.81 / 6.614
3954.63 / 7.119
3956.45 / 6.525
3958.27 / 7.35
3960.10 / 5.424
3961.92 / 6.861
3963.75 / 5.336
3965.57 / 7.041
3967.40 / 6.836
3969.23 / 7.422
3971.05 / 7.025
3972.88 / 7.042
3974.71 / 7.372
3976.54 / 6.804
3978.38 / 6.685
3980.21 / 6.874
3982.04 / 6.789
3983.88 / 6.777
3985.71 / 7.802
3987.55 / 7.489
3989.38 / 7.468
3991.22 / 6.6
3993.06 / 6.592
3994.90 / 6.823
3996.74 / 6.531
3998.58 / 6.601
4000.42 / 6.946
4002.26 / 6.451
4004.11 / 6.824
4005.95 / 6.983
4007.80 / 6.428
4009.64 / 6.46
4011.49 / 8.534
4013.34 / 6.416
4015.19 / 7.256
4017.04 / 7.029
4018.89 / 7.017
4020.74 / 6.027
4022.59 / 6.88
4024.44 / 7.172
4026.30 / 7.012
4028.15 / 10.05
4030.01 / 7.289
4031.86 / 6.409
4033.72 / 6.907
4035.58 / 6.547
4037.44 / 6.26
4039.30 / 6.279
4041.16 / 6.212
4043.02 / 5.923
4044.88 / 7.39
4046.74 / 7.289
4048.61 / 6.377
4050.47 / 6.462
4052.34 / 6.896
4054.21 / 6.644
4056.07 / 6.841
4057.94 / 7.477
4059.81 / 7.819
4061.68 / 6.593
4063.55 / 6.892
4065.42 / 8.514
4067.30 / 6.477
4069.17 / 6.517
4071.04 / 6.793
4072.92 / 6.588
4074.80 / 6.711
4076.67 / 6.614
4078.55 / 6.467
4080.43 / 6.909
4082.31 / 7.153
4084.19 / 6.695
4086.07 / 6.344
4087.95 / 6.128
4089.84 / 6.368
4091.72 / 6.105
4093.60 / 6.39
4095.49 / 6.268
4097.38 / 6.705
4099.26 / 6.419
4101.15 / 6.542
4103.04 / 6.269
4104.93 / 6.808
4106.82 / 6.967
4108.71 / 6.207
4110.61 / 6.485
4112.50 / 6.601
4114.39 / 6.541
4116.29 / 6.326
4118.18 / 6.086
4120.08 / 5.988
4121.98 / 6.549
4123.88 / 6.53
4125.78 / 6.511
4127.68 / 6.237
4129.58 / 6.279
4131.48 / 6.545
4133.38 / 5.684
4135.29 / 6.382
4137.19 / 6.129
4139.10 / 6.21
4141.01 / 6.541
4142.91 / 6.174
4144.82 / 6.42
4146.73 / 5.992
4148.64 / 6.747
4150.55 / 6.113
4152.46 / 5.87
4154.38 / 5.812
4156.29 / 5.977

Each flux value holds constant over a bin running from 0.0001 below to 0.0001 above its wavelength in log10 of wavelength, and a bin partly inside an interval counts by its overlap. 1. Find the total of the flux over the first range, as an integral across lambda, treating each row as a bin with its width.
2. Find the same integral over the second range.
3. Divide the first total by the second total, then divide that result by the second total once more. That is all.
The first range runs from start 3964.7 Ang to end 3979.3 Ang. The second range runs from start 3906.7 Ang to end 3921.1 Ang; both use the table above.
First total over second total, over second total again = 0.0086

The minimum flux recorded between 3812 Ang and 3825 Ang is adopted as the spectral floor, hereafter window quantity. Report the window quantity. 6.553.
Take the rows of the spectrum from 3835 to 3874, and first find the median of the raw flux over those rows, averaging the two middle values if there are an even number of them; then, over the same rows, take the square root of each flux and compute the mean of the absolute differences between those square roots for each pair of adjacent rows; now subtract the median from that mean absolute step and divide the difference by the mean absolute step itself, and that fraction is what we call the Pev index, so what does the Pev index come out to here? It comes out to -110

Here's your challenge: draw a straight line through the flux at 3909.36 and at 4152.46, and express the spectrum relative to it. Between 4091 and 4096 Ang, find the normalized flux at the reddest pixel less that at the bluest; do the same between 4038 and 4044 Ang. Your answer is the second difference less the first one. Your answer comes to -0.082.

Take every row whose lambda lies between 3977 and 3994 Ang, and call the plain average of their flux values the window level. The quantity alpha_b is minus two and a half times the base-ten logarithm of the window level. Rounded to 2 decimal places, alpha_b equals -2.11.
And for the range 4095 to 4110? -2.04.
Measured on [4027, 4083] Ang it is -2.10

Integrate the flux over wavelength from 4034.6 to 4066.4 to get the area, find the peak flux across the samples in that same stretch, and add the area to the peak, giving 226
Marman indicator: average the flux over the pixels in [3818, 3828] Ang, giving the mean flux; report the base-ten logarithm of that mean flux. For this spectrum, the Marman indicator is 0.89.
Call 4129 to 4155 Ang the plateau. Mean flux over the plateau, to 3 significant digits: 6.21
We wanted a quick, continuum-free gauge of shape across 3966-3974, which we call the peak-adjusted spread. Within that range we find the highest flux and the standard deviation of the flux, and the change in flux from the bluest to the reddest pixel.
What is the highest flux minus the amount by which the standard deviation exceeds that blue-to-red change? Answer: 7.4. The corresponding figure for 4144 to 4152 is 6.1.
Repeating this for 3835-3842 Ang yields 7.6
